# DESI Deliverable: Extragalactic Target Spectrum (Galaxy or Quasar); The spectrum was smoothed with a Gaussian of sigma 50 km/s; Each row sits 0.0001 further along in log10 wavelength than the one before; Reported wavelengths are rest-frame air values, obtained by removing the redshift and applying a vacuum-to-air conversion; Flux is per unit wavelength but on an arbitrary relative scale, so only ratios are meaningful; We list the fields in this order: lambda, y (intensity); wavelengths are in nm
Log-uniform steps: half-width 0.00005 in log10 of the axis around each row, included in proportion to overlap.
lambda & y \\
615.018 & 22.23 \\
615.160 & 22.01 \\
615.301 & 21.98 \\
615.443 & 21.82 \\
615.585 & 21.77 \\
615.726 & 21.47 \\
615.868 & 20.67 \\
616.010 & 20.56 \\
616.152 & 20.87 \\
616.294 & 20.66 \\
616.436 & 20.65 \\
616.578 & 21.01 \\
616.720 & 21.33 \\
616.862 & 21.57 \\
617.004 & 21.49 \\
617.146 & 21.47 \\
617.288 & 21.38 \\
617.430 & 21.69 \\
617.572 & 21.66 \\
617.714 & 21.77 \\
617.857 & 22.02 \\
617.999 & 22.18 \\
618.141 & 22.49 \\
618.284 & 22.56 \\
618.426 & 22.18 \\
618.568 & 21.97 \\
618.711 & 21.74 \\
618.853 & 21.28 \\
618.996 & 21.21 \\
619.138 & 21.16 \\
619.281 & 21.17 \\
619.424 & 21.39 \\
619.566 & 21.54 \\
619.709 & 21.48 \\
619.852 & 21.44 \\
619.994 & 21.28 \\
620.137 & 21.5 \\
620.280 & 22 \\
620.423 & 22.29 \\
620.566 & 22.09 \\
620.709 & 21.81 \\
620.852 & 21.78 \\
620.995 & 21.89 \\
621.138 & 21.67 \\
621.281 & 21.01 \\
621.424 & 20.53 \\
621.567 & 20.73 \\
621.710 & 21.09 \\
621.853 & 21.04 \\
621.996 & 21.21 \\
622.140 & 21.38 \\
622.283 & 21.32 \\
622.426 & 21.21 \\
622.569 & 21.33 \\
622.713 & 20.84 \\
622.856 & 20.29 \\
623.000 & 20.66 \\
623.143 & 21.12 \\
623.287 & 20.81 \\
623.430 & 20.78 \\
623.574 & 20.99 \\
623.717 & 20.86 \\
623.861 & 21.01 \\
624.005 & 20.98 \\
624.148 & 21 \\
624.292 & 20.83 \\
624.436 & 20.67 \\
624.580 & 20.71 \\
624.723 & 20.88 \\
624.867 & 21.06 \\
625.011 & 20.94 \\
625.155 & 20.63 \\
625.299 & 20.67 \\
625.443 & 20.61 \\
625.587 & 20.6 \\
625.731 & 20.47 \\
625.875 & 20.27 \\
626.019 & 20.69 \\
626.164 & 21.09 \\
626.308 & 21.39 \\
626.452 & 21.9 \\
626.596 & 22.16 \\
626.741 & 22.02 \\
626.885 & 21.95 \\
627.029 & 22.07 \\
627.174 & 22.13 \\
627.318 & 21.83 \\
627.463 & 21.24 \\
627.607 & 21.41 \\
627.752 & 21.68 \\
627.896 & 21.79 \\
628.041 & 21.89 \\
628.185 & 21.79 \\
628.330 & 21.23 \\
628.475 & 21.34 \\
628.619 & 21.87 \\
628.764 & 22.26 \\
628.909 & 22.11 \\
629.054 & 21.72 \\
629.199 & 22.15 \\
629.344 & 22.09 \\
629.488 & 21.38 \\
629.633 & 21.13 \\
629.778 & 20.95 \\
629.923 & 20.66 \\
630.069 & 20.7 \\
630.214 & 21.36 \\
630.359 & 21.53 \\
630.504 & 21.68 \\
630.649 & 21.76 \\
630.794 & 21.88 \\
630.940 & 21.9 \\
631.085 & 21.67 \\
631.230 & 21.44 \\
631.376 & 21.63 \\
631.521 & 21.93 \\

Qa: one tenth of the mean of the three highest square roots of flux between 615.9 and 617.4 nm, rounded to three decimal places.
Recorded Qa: 0.464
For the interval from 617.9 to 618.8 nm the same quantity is 0.473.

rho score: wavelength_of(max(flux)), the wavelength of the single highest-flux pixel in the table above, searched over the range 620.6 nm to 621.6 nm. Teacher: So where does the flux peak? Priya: 620.995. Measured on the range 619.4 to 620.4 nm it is 620.280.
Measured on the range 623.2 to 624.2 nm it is 623.861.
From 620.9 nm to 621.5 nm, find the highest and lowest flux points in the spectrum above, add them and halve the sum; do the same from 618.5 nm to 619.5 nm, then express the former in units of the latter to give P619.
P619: 0.98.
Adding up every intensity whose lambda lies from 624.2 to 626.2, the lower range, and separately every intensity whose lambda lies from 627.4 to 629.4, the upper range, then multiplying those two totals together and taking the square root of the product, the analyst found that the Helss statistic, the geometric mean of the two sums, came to 297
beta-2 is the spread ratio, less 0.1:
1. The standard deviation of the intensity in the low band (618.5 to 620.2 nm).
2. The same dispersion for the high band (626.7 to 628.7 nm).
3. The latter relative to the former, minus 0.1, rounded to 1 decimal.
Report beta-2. 1.2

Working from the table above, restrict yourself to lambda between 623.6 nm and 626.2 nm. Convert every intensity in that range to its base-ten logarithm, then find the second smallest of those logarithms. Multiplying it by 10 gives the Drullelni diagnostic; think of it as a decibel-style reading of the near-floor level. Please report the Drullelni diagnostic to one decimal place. 13.1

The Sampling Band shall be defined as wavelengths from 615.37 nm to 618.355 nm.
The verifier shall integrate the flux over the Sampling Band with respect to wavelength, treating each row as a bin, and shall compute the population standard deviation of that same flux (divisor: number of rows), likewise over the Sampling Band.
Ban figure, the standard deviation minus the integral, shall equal -63.5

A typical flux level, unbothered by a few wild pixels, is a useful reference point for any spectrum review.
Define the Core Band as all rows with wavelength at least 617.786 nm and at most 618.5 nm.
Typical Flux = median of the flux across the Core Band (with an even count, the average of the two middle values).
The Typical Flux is 22.2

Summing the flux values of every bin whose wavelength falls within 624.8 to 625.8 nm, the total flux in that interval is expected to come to 145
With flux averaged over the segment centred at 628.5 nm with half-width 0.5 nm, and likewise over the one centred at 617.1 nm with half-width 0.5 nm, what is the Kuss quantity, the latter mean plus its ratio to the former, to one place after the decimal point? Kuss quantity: 22.5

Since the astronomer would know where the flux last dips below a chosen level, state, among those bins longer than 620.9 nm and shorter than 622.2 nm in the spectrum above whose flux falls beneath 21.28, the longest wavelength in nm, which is 621.996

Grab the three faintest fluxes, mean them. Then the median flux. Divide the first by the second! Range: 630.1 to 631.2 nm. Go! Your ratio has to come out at 0.993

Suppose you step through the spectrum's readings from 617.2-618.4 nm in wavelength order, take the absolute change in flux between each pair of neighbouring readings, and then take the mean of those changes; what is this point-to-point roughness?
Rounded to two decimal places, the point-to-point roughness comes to 0.18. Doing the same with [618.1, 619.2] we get 0.21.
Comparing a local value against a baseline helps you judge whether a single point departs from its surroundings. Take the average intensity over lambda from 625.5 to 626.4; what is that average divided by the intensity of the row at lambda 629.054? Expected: 0.96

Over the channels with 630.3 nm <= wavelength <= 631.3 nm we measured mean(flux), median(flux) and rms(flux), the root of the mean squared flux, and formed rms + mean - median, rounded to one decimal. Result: 21.7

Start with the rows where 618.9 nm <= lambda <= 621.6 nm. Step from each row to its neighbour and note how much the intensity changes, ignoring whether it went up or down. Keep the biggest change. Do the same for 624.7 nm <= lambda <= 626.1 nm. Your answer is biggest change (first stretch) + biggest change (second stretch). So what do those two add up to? 1.08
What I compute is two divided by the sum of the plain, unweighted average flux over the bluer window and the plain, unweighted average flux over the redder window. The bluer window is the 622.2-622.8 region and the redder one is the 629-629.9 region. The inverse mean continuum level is 0.0468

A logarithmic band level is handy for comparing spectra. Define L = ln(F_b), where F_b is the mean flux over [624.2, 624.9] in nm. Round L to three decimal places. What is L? 3.036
